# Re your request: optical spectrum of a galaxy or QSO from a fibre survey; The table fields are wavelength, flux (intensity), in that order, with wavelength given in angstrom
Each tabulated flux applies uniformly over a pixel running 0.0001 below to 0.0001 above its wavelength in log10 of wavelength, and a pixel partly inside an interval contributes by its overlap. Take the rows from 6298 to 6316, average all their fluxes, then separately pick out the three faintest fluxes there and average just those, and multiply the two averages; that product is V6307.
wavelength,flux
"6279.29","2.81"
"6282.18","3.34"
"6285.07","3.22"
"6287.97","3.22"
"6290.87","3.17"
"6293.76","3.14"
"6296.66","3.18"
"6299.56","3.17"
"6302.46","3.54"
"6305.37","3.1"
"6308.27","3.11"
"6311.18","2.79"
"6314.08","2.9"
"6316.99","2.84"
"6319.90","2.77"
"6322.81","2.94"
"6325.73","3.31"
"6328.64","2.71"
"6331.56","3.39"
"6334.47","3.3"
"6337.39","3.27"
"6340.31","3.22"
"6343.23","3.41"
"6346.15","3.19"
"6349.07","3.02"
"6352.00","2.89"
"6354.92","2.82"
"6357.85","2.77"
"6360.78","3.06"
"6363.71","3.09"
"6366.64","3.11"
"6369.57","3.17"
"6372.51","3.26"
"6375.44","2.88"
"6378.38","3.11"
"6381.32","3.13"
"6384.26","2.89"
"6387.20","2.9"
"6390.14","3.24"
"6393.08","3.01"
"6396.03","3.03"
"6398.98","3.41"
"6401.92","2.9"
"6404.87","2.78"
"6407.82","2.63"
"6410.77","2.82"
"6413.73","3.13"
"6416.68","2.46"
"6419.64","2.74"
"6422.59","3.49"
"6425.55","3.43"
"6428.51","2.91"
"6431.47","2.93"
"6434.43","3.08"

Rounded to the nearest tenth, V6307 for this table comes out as 9.1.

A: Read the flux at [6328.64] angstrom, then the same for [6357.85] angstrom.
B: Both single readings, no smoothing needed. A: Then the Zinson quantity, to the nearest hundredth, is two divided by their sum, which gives 0.36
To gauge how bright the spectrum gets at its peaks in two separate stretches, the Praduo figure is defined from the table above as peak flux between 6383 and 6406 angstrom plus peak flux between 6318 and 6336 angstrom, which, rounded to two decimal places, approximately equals 6.80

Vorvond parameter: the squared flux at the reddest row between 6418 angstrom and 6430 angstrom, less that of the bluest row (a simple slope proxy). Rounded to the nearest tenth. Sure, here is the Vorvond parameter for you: 1.0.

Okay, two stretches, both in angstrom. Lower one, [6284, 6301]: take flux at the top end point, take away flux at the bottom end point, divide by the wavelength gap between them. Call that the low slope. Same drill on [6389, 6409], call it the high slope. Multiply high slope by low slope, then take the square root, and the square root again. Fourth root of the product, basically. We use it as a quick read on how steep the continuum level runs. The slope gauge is 0.104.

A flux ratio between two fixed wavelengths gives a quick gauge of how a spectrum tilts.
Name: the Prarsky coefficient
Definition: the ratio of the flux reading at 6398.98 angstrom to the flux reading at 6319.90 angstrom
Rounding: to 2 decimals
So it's 1.23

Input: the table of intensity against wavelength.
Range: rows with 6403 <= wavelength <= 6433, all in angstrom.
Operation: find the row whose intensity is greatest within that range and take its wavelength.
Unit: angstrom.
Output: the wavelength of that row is 6422.59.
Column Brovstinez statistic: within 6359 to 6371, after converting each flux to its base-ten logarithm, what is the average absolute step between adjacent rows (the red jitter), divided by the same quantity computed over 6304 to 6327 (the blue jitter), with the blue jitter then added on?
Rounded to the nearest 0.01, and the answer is 0.24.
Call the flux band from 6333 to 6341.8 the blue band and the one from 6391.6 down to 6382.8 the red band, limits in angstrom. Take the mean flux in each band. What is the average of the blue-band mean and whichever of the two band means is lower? 3.14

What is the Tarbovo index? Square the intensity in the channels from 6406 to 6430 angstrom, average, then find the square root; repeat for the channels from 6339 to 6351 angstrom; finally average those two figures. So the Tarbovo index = 3.09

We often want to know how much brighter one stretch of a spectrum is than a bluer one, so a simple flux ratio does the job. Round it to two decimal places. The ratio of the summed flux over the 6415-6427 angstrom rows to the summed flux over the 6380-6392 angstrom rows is 1.00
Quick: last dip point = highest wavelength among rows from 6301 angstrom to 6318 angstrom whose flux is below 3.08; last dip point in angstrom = 6316.99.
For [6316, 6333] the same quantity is 6328.64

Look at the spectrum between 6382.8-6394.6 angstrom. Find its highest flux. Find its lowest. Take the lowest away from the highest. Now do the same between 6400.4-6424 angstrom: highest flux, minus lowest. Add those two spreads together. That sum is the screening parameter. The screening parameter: 1.4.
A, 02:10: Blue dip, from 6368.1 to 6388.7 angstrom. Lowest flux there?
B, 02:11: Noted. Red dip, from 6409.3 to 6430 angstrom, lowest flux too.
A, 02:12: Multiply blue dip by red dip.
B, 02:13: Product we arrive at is 7.08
